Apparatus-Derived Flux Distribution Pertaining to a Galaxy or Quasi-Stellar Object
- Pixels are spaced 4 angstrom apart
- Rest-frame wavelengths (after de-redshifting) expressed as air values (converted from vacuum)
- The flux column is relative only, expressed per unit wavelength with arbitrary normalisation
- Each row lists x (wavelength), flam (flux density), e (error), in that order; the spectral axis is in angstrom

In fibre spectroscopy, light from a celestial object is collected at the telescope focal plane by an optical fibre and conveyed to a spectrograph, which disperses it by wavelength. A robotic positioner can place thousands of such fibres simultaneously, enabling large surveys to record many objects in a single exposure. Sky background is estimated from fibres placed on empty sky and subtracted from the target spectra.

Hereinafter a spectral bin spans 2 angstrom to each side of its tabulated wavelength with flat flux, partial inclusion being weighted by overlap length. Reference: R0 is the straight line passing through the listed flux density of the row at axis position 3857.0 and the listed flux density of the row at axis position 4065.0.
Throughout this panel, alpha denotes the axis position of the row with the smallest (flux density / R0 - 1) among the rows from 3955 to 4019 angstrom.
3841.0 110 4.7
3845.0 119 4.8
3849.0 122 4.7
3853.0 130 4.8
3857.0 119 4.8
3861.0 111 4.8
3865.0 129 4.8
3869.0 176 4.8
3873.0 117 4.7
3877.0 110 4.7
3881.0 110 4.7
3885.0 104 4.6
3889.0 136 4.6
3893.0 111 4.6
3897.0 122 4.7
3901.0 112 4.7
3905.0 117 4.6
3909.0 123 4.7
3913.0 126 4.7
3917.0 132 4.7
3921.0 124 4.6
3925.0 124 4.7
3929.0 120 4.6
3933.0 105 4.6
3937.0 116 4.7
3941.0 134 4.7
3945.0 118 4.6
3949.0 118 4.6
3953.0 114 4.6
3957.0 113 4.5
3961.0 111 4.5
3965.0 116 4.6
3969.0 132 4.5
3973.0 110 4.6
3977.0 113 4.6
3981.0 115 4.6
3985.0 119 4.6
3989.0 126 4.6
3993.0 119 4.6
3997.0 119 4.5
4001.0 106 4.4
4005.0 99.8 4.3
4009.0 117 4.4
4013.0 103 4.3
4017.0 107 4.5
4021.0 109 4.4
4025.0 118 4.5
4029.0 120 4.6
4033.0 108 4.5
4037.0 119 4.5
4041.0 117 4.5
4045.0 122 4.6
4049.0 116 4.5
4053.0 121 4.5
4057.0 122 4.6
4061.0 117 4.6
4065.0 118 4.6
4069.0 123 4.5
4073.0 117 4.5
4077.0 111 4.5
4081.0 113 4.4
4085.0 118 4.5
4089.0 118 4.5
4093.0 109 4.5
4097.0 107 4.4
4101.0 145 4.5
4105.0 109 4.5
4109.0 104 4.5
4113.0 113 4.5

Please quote 4005.0 angstrom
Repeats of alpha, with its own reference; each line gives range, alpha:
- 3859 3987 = 3885.0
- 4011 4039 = 4013.0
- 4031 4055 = 4033.0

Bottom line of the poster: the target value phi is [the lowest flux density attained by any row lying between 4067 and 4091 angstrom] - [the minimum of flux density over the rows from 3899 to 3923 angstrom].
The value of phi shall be -1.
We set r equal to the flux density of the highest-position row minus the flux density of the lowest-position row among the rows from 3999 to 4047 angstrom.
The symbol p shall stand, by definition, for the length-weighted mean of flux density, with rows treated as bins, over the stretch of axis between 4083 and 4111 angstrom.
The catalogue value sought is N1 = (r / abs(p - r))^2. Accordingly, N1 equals 0.0257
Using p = 116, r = 16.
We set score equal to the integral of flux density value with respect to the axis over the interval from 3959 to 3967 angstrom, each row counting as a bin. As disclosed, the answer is 908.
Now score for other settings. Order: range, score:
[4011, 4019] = 840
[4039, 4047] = 956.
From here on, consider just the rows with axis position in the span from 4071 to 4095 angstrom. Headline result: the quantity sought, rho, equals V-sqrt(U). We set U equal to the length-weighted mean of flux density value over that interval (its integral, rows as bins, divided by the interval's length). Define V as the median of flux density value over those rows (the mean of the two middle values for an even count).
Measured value 104.3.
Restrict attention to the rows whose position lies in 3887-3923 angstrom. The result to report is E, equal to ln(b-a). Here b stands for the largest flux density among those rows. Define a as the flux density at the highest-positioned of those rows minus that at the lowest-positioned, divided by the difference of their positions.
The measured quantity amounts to 4.92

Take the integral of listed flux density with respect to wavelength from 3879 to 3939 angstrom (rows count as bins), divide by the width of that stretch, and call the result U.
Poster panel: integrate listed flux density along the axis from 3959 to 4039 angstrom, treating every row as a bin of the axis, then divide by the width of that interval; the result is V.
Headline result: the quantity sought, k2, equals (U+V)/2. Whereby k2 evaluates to 117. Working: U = 119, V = 114.3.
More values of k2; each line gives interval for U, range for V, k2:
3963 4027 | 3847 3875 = 122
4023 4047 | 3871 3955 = 118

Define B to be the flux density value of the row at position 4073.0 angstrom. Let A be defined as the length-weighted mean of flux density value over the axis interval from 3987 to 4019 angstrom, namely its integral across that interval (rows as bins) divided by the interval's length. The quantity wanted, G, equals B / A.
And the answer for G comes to 1.04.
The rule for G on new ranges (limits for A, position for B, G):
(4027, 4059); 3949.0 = 1.00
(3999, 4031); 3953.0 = 1.04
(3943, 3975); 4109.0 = 0.89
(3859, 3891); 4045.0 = 0.98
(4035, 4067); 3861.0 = 0.93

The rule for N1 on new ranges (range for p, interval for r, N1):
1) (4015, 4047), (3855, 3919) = 0.0162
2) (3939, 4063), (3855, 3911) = 0.0013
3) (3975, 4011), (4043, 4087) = 0.0011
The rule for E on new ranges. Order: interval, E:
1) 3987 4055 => 4.84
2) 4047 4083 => 4.81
